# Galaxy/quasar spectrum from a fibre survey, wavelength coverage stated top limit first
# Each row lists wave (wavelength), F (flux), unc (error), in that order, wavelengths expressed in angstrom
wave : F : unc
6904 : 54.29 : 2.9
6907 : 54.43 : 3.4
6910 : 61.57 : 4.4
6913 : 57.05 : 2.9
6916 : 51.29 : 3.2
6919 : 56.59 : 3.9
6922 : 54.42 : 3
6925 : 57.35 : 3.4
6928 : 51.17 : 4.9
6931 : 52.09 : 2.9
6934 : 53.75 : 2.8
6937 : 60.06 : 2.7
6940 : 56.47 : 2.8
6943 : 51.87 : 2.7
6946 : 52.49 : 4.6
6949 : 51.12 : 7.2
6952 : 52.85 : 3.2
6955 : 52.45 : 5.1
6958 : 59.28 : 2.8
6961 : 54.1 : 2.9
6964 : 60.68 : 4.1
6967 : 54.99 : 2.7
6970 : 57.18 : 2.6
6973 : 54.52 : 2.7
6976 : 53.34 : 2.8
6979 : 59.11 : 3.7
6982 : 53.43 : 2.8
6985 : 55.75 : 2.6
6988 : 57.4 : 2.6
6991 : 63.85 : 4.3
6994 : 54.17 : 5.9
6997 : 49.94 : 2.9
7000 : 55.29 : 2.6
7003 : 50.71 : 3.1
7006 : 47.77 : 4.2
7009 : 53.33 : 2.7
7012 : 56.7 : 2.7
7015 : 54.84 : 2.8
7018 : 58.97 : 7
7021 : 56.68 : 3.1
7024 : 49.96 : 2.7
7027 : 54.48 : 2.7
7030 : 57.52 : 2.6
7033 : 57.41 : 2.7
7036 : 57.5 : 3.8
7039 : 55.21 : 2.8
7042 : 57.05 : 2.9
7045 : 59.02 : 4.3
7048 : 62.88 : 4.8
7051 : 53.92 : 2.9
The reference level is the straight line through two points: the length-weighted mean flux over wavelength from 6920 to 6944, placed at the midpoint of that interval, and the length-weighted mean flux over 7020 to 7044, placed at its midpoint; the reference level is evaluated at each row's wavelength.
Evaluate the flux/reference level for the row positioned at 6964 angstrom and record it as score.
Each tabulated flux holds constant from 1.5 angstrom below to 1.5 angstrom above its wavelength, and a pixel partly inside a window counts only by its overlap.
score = 1.10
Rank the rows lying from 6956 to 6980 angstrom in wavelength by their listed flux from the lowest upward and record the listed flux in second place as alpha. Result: 54.1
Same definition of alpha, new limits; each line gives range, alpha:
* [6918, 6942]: 52.09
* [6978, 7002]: 53.43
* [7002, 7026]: 49.96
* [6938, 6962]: 51.87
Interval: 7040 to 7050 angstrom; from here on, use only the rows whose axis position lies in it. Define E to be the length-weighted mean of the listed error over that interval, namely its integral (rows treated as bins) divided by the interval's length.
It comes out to 3.9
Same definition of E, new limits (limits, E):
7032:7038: 3.3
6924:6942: 3.2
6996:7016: 3.0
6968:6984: 2.9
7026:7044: 3.0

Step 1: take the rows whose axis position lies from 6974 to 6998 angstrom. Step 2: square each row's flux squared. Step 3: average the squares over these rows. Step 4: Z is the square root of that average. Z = 3171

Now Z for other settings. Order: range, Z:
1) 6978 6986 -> 3163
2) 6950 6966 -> 3157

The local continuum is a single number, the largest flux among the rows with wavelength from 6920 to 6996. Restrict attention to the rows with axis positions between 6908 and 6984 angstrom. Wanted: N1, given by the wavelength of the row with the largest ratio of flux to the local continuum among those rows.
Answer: 6910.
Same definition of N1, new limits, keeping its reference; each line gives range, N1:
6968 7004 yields 6991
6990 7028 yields 6991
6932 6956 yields 6937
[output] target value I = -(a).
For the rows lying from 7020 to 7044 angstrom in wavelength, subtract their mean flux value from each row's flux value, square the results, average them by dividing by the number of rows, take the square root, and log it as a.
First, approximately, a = 2.42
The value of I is -2.4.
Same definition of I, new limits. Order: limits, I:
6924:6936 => -2.4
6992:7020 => -3.3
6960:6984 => -2.6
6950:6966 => -3.4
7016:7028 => -3.3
